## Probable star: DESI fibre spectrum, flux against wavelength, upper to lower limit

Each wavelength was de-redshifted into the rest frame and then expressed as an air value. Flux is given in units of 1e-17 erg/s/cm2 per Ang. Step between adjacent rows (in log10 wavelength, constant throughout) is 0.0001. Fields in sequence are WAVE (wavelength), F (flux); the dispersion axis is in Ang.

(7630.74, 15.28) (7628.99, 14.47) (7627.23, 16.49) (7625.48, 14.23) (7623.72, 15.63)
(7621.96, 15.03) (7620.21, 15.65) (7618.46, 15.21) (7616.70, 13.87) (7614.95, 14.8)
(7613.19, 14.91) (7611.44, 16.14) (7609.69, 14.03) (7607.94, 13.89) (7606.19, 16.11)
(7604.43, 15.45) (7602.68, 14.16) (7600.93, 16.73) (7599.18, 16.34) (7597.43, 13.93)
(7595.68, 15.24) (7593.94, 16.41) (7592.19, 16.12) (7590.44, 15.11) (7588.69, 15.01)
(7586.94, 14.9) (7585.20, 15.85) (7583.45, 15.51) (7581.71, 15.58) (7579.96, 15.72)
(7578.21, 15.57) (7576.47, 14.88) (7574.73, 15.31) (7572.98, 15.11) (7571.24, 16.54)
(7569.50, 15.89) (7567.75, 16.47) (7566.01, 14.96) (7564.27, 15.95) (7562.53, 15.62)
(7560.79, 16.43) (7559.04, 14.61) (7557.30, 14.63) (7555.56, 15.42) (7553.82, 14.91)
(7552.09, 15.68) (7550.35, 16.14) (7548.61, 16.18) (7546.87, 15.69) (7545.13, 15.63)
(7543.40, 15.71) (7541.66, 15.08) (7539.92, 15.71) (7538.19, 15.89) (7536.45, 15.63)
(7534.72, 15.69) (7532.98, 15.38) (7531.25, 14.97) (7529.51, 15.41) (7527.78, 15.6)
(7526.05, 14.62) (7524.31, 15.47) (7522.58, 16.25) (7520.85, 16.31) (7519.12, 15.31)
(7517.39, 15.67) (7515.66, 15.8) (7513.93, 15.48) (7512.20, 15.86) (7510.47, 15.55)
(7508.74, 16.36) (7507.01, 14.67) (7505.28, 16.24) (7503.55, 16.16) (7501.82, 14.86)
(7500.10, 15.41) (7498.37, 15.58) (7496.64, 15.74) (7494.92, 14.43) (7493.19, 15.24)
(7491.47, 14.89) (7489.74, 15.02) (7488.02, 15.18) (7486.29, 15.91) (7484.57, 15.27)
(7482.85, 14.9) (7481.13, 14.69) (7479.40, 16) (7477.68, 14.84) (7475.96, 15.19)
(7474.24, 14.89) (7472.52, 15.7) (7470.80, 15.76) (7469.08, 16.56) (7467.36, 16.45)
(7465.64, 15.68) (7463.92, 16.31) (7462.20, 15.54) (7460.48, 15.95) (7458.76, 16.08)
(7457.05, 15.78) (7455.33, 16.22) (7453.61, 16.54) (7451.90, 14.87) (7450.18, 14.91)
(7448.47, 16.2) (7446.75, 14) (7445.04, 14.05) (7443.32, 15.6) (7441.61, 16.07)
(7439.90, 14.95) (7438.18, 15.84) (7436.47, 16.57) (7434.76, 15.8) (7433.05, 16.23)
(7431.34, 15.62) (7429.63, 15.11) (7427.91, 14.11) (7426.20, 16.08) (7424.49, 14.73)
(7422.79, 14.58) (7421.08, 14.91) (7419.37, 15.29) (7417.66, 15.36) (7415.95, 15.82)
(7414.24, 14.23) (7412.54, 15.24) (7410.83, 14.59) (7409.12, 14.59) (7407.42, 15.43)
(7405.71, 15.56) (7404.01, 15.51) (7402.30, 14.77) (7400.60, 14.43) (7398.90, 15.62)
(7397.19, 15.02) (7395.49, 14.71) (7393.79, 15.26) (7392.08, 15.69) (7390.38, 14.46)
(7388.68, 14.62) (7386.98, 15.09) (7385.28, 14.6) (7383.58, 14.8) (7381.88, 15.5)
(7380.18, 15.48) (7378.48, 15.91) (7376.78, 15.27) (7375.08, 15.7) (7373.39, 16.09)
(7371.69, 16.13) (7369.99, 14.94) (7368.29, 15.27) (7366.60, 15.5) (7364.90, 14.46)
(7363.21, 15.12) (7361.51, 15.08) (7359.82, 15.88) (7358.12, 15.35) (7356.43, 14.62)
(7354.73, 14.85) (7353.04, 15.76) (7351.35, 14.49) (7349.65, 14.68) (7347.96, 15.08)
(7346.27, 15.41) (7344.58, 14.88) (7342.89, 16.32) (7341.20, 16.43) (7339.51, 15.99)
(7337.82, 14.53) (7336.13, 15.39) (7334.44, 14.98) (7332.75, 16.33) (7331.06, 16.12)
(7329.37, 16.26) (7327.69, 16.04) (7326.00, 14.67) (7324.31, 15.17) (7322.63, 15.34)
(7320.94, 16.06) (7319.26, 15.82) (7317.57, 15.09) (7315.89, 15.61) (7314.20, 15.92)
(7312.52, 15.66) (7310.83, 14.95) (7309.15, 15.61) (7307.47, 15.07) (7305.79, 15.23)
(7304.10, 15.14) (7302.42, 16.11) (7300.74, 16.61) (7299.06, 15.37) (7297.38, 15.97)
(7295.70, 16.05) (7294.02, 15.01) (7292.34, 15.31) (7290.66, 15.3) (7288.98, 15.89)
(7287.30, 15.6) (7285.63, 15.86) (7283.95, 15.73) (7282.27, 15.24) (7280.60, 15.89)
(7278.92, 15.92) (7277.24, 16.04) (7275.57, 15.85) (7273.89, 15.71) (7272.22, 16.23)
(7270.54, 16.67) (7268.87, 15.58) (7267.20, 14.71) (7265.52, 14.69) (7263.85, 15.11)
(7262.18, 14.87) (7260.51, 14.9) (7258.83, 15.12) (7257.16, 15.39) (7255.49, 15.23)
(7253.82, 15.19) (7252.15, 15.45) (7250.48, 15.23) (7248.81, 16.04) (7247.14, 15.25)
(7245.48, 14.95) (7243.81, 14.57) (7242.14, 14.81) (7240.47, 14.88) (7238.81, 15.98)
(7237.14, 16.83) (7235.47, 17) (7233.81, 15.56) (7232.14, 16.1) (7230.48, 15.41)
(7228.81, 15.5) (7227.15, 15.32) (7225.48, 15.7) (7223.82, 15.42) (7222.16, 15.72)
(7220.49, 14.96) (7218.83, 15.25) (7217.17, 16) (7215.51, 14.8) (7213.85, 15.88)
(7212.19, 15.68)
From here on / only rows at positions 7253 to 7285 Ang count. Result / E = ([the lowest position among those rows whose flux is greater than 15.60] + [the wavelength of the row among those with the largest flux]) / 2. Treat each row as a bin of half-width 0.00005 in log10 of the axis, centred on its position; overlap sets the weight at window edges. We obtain 7270.5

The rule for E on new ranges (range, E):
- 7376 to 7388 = 7378.5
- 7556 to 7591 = 7566.0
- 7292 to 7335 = 7298.2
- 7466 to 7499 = 7468.2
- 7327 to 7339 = 7330.2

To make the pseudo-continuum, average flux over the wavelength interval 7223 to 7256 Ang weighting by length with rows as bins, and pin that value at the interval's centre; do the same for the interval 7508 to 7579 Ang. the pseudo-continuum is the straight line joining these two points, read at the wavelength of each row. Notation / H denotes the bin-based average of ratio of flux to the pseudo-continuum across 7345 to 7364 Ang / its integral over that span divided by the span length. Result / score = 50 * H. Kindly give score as 48.6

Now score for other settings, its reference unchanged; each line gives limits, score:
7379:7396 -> 48.3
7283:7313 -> 50.1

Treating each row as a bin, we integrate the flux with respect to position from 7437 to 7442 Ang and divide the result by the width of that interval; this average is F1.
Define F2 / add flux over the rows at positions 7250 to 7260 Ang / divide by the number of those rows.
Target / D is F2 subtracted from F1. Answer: 0.37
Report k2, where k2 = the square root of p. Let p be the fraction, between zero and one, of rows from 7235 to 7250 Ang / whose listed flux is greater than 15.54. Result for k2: 0.67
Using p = 0.44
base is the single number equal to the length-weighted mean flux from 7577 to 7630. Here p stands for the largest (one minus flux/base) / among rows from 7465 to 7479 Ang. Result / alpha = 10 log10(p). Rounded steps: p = 0.028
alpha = -15.5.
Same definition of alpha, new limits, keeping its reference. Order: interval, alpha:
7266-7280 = -14.4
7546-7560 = -13.7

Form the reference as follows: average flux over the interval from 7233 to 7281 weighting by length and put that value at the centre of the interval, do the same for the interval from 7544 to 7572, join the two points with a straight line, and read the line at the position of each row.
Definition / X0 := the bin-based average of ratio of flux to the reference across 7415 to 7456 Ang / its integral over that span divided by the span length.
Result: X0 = 0.986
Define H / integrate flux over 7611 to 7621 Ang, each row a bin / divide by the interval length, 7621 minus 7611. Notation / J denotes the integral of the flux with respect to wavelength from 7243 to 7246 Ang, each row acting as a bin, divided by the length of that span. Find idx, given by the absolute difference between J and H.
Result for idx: 0.3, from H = 15.0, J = 14.7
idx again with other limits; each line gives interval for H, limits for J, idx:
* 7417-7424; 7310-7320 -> 0.5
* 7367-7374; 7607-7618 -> 0.9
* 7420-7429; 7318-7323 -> 0.8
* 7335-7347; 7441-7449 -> 0.4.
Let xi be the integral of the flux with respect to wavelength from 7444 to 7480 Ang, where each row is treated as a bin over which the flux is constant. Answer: 561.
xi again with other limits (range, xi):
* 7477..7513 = 553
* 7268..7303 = 553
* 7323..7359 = 554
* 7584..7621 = 564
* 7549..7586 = 576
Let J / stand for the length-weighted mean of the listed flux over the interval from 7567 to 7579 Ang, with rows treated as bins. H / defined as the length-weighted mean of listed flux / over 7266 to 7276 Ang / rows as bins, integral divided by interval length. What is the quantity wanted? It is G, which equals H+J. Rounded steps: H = 15.74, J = 15.7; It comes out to 31.4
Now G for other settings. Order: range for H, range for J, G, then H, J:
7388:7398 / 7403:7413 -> 30.1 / 14.97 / 15.1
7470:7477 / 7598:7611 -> 30.6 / 15.38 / 15.2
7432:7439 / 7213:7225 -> 31.6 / 16.12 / 15.5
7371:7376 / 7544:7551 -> 31.9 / 15.97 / 15.9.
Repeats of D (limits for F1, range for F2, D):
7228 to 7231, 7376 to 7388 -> 0.20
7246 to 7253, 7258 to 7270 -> 0.48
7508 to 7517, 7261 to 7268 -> 0.95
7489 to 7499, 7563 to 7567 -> -0.32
